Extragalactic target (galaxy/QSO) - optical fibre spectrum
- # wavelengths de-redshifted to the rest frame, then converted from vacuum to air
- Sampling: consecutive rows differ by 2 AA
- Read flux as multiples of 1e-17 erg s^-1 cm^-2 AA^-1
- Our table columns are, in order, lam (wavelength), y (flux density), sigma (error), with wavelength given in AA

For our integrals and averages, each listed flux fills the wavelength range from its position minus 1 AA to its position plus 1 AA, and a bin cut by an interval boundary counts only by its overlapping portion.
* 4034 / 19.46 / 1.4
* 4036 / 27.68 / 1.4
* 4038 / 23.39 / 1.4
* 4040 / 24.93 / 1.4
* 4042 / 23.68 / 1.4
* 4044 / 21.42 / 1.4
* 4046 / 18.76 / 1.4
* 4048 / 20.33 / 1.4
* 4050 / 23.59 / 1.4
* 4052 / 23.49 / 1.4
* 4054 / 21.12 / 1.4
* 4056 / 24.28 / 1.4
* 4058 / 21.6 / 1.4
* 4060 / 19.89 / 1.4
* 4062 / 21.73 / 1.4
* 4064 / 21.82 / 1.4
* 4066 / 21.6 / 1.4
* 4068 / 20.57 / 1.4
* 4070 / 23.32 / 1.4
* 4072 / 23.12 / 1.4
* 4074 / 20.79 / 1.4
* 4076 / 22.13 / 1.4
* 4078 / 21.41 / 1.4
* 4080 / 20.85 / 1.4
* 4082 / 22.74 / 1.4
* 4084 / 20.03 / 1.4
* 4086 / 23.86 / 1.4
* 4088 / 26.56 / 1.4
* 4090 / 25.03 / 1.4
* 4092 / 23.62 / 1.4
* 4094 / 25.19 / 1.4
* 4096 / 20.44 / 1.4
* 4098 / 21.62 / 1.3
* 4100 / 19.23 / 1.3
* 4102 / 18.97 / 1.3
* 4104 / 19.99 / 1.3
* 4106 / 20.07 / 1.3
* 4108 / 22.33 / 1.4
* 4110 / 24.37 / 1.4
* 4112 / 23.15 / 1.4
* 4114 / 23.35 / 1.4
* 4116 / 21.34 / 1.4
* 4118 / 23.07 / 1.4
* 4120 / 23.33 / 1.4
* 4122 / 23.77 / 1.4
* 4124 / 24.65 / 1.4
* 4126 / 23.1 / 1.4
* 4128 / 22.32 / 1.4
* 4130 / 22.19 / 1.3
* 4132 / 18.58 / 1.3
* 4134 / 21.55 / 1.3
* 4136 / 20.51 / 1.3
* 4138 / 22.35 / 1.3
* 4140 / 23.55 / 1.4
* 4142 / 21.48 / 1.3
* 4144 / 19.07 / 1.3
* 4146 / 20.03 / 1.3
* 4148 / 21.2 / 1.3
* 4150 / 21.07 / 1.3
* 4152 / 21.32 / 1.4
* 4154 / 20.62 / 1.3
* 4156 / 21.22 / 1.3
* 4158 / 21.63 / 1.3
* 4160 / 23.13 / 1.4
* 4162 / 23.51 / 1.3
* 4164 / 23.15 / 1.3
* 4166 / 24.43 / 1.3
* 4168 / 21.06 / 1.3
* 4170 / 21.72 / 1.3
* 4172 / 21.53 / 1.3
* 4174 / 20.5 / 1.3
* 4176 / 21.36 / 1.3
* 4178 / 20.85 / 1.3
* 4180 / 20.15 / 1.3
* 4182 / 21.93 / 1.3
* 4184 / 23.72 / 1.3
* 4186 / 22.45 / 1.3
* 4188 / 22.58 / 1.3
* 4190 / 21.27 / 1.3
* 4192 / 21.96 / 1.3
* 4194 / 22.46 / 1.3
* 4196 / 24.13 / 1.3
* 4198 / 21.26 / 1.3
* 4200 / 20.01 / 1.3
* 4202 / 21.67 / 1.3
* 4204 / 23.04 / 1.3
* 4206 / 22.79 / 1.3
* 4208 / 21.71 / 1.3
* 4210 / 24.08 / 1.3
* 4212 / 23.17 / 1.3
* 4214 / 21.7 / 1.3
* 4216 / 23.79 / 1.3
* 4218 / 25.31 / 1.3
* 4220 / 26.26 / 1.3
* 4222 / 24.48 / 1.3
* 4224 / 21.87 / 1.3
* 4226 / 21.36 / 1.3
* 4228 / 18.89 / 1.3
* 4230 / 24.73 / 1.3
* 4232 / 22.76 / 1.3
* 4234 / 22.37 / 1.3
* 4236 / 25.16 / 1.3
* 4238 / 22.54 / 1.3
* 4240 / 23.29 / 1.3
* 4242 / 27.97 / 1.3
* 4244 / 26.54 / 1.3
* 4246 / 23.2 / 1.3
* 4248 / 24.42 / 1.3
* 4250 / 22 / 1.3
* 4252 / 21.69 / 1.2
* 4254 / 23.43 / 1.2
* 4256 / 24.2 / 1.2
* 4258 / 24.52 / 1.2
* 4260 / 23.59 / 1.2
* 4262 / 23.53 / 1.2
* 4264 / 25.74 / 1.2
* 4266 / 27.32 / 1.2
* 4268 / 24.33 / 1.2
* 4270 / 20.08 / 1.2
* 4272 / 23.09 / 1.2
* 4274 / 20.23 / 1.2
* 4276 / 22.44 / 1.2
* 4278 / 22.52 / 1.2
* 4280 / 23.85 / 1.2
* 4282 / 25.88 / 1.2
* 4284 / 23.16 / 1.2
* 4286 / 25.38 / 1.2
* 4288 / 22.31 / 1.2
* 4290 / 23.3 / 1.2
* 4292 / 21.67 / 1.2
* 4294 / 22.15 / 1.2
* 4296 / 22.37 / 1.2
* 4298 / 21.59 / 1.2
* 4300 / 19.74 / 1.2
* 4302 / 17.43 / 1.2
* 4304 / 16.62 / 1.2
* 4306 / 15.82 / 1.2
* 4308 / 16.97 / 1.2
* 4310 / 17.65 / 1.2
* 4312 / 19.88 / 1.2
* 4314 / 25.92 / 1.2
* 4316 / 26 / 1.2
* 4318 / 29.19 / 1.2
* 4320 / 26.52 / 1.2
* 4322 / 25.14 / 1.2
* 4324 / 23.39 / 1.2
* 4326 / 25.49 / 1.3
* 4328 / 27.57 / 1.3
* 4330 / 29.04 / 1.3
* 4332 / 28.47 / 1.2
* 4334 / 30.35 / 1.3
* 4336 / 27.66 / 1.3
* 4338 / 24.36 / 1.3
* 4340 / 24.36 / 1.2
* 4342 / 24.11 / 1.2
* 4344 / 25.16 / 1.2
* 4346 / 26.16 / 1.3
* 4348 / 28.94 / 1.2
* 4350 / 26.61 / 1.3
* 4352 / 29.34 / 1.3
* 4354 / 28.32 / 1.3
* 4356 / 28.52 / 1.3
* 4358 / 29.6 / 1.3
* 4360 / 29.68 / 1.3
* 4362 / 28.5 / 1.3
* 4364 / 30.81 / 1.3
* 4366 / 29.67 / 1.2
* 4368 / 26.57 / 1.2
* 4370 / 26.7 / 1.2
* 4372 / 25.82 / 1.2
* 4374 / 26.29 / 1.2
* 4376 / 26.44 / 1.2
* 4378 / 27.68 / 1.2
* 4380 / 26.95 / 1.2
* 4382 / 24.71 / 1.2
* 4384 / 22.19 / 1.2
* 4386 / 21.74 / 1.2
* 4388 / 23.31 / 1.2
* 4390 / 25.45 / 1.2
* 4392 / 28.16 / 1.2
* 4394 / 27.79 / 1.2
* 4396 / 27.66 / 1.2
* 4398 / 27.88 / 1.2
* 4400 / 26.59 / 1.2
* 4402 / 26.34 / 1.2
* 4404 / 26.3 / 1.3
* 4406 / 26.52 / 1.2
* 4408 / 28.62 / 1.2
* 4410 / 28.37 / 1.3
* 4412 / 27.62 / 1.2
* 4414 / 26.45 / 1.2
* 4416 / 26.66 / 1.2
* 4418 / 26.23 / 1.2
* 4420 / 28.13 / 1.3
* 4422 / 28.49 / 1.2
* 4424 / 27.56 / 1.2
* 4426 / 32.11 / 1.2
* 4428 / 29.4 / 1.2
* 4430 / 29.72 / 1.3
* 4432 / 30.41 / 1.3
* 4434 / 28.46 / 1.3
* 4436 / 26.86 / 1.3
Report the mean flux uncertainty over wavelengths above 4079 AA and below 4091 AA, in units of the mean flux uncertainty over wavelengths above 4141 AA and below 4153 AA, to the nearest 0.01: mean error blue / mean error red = 1.06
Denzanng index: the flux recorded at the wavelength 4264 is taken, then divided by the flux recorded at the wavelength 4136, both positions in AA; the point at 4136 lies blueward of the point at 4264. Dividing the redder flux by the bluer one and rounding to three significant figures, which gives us 1.25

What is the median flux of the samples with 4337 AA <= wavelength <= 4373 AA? 27.5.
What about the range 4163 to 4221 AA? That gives 22.0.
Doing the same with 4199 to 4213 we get 22.8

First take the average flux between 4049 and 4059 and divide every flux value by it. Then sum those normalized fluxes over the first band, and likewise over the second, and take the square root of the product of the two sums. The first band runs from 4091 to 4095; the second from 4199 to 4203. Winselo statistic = 1.98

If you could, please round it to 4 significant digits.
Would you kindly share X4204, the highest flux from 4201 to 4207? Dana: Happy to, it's 23.04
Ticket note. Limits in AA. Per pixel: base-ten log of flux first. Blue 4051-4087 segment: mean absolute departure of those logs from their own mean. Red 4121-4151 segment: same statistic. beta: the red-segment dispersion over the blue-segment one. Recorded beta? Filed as 1.3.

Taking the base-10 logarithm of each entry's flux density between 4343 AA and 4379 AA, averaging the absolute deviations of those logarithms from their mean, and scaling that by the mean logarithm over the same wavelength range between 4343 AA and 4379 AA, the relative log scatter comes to 0.0156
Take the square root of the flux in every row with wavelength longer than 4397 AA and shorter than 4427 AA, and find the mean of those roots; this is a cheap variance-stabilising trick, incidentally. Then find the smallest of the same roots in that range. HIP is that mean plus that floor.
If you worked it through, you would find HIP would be 10.4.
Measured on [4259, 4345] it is 8.8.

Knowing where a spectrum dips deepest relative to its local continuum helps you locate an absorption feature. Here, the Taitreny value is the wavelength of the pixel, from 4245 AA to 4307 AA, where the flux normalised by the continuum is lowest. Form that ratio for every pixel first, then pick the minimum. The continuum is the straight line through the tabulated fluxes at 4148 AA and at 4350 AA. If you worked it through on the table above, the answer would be 4306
